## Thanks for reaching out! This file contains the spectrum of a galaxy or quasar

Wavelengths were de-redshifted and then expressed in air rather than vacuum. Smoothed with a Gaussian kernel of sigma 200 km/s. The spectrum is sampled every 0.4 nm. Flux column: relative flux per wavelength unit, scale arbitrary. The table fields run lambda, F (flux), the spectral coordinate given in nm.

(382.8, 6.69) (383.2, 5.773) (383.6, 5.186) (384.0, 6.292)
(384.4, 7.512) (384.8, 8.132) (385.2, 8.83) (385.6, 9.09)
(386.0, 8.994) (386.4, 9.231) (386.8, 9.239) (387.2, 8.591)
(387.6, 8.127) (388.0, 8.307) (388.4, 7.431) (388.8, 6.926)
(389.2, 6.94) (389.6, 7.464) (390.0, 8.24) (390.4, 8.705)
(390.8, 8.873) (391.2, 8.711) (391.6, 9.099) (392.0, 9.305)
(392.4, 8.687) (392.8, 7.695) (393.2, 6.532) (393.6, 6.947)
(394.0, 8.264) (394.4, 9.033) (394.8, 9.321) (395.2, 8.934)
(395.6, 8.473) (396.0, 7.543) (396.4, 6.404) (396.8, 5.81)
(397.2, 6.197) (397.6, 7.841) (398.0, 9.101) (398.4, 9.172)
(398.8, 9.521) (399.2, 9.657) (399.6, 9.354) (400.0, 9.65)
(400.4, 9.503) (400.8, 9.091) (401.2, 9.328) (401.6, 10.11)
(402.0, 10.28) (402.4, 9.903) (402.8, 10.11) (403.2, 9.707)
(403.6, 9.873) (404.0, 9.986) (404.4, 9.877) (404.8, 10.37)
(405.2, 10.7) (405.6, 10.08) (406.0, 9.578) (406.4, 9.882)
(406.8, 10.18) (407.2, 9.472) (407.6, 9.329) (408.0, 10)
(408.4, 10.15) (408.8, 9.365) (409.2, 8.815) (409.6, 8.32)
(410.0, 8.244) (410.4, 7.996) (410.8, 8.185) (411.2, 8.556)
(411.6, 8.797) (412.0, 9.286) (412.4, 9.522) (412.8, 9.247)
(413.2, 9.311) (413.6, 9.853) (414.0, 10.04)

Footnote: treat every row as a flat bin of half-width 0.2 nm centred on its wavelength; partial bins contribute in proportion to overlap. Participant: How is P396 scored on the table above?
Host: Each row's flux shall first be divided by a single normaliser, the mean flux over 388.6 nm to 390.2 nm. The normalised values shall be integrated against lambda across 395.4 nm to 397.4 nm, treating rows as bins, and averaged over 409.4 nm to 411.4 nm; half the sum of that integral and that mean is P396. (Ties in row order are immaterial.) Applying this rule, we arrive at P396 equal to 1.49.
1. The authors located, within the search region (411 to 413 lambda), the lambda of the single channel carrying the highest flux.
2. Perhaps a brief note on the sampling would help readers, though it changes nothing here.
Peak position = 412.4 nm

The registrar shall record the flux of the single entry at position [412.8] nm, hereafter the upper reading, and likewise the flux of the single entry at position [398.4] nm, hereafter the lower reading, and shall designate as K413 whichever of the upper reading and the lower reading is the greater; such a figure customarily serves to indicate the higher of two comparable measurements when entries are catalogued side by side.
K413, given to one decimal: 9.2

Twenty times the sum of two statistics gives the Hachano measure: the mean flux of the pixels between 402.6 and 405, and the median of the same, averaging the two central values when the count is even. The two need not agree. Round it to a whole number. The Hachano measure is 398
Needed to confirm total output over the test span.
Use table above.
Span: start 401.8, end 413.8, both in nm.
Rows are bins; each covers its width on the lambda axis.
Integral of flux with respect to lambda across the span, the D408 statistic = 114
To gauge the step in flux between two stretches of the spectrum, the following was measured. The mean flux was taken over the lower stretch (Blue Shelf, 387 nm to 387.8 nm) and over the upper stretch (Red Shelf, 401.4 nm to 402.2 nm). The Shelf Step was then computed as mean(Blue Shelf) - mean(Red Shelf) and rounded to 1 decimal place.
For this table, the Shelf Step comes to -1.8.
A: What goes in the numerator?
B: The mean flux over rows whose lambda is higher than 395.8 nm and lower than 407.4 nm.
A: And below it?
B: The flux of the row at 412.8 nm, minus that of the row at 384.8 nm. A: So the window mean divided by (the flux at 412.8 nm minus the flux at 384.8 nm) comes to 8.3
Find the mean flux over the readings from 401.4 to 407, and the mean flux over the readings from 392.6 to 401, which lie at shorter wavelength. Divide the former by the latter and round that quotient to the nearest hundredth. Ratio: 1.21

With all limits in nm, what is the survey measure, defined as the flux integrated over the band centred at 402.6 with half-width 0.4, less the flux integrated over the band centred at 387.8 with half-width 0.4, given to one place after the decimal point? 1.4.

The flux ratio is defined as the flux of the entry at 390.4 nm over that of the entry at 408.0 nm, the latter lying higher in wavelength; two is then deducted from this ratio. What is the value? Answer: -1.13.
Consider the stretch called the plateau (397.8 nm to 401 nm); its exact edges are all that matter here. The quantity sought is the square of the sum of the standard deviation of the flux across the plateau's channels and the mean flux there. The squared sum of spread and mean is 92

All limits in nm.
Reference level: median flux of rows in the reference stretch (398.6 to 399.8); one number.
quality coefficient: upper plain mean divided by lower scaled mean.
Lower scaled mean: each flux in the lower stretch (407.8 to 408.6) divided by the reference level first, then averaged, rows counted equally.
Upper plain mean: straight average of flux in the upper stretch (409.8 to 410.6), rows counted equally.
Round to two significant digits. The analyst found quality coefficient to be 7.7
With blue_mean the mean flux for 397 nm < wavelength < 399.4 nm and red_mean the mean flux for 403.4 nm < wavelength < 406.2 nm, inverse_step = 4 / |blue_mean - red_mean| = 2.7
